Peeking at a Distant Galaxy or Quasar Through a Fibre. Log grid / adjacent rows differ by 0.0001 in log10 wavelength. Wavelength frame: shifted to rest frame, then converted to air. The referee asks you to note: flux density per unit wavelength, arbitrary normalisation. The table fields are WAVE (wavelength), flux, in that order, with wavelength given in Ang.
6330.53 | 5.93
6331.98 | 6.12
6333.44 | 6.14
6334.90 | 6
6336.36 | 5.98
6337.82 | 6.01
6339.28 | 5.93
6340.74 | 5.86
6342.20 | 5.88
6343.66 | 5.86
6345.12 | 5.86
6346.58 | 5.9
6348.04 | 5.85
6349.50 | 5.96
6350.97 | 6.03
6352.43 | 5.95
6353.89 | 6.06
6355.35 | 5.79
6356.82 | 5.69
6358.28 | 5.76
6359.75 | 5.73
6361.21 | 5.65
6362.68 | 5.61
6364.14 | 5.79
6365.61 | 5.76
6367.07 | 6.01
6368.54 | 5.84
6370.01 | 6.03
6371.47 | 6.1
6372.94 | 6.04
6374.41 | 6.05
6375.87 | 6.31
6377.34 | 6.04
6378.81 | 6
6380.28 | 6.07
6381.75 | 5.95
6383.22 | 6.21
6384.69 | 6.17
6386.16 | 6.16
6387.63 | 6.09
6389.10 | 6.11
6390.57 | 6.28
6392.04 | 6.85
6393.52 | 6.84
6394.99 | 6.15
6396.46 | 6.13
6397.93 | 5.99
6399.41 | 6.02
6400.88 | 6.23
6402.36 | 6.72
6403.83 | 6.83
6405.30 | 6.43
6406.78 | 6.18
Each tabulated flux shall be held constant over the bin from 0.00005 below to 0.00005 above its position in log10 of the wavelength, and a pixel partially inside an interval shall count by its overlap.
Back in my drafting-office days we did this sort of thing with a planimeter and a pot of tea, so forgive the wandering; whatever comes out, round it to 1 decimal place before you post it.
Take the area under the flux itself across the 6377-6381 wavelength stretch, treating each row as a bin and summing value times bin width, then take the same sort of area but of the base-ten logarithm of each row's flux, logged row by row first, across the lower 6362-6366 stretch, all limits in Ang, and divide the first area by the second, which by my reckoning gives 8.0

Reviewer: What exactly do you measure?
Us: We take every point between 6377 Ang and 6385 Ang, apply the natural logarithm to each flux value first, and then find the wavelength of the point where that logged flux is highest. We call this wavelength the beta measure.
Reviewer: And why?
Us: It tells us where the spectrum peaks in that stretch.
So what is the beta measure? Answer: 6383.22 Ang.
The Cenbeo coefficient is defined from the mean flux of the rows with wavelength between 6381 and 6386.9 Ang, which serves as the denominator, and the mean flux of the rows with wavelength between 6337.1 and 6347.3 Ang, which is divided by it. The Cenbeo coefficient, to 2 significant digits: 0.96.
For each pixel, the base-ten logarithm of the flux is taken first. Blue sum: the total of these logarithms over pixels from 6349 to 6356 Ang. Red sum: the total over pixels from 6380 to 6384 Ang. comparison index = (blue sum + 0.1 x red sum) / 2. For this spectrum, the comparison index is 2.06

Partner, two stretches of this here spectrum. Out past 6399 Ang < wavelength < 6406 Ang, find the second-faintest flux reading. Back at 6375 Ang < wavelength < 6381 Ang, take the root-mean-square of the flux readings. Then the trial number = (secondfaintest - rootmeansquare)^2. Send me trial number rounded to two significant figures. 0.015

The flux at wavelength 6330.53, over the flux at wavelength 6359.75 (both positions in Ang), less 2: -0.97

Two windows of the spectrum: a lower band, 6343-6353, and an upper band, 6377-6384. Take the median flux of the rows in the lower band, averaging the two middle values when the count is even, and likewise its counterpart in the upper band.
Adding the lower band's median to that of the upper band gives 11.9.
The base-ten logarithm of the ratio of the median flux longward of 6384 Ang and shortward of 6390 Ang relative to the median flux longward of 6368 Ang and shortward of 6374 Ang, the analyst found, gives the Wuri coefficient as 0.0071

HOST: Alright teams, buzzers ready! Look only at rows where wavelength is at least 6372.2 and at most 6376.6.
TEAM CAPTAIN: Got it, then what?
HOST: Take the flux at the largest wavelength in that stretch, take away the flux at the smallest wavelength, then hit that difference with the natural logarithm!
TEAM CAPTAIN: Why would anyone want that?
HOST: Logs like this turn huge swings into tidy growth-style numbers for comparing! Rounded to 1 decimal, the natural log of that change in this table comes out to -1.3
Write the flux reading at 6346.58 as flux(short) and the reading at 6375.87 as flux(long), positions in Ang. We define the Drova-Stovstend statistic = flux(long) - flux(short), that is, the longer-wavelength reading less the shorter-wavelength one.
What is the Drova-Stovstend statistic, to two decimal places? 0.41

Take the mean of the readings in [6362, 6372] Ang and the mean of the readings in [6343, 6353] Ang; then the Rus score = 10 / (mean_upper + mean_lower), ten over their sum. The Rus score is 0.848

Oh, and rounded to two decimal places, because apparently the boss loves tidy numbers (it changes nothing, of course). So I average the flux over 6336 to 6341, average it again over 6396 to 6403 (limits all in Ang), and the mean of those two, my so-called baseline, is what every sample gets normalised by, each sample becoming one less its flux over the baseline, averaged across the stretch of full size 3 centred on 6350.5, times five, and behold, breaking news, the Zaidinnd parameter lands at 0.07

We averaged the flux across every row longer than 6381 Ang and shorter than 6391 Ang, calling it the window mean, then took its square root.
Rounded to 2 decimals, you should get 2.48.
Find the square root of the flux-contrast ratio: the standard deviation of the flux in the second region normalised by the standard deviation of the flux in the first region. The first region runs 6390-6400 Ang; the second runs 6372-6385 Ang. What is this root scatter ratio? 0.6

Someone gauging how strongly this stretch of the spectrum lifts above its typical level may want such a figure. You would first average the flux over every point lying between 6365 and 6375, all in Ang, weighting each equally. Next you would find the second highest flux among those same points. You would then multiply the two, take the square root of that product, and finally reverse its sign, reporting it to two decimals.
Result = -6.01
